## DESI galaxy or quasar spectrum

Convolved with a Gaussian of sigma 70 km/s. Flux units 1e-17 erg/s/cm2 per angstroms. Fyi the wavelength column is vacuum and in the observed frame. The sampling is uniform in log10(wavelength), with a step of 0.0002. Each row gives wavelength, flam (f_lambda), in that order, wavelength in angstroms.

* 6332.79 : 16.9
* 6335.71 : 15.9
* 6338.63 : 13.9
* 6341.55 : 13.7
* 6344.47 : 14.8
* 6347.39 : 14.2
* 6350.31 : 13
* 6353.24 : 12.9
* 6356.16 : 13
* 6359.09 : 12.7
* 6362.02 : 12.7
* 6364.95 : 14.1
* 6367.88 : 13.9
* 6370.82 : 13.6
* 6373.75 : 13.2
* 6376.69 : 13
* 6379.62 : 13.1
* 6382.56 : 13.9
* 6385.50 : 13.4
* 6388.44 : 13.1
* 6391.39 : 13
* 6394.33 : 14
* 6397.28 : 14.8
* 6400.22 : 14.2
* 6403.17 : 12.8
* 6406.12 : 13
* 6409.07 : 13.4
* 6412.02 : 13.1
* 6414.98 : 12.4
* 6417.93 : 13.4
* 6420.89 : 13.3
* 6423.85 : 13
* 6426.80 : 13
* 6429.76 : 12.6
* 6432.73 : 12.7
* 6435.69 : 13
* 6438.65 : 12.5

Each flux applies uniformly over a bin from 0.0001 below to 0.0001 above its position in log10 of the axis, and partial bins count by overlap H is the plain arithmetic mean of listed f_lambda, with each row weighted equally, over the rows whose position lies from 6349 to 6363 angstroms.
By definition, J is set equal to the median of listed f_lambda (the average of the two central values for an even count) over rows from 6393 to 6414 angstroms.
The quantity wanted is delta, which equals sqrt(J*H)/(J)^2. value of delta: 0.0731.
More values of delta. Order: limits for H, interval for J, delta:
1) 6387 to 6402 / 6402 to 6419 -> 0.0789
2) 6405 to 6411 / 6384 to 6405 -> 0.0741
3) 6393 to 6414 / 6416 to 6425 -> 0.0761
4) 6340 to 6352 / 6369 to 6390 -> 0.0778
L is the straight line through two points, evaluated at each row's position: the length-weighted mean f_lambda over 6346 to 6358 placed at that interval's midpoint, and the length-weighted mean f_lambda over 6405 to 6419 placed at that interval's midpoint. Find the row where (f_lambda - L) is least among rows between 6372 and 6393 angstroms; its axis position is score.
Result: 6376.69 angstroms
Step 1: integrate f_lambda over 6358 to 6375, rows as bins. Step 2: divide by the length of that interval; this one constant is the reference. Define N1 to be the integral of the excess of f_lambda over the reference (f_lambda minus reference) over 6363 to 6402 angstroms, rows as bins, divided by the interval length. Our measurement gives 0.24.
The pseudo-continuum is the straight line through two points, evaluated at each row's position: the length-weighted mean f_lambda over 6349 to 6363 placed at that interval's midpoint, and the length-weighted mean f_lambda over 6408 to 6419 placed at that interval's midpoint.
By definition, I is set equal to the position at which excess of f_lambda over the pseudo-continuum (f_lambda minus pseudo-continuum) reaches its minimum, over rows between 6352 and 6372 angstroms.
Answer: 6362.02 angstroms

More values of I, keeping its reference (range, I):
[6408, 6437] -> 6414.98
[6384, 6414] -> 6403.17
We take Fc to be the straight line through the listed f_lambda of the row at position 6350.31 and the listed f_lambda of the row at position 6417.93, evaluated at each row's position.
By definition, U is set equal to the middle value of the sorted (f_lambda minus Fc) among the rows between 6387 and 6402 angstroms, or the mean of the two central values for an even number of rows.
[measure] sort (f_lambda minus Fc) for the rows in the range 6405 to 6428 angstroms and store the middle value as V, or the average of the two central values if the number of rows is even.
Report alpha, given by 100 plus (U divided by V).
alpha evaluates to 98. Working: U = 0.7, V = -0.30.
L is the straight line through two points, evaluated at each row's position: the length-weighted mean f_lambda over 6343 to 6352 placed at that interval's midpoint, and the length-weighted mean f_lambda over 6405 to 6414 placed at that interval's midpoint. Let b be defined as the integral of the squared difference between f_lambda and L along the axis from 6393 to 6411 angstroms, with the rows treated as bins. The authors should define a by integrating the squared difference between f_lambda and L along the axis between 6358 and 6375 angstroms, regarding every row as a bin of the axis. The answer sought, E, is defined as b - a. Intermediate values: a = 7.6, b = 11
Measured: 3.8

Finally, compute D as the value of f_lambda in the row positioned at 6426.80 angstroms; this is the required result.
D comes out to 13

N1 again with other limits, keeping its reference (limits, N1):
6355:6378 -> -0.10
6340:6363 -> 0.01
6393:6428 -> -0.02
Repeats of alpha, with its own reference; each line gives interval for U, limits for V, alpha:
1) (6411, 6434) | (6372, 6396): 174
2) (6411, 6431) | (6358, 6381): 172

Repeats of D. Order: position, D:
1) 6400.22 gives 14.2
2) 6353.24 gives 12.9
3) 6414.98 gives 12.4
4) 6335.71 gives 15.9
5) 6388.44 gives 13.1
